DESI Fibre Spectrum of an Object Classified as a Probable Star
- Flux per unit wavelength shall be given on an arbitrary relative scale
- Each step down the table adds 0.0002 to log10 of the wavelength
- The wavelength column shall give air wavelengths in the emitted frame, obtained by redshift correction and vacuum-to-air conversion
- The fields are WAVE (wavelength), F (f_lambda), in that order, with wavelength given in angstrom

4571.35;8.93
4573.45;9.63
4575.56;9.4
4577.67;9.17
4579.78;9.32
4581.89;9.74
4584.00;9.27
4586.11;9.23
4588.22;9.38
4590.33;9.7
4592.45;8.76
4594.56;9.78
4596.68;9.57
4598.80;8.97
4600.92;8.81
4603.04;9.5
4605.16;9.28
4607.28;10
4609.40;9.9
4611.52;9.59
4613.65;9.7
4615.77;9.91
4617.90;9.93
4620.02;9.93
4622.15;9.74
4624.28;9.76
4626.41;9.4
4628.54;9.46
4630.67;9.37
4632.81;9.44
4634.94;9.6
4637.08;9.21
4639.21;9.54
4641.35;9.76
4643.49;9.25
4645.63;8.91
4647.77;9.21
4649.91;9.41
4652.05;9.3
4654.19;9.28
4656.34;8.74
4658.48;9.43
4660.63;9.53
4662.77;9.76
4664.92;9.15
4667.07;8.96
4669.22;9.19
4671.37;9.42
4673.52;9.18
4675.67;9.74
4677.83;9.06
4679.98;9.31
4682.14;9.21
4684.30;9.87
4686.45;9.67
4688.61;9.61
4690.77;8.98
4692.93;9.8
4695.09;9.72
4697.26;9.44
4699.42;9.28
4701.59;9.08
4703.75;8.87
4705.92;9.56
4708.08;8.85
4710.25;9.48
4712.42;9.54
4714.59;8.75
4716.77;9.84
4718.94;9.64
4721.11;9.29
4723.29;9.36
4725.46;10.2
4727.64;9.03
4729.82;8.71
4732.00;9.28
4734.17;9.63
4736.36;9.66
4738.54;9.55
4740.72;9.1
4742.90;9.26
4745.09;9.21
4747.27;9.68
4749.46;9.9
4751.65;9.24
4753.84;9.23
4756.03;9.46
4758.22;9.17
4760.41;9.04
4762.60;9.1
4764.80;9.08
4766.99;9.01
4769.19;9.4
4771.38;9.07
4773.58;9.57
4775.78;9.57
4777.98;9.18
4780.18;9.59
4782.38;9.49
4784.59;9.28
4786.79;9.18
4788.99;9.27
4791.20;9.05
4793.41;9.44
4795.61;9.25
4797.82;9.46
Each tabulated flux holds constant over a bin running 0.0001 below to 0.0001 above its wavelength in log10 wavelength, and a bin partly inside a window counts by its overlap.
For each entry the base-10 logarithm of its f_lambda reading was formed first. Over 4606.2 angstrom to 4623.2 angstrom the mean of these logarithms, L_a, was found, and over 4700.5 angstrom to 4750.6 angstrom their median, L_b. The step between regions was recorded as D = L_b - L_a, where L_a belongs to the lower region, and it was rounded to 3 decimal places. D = -0.022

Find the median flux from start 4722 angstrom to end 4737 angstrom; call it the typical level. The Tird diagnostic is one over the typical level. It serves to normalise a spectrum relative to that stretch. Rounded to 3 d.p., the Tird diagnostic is 0.107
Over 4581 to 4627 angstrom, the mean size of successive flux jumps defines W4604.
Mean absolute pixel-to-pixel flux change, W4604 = 0.33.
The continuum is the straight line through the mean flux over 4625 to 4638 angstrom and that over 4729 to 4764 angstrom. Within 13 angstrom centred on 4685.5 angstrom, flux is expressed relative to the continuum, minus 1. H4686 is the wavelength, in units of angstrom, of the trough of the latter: 4690.77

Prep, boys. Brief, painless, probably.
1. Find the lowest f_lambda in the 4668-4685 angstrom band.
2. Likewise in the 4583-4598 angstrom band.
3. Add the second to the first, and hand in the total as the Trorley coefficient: 17.8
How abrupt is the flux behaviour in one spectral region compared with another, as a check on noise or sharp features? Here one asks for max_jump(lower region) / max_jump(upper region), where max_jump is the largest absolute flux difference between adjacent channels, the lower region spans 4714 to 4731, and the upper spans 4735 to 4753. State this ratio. 1.77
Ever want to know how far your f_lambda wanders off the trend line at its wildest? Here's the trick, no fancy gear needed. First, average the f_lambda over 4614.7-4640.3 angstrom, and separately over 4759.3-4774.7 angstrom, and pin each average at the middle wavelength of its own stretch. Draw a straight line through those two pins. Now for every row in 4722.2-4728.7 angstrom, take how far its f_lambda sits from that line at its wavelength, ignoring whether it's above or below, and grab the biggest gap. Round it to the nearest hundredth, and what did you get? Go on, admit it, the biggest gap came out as 0.89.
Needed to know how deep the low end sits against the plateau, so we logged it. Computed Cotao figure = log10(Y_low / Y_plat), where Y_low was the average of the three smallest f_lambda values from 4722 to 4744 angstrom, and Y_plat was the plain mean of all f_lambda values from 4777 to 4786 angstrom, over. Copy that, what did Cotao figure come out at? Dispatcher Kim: -0.021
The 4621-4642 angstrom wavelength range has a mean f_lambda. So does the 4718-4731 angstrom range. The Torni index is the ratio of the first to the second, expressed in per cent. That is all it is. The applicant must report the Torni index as 102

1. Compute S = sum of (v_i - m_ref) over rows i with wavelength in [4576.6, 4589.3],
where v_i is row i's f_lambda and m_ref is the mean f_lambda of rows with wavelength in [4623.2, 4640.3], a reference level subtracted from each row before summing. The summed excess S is -0.72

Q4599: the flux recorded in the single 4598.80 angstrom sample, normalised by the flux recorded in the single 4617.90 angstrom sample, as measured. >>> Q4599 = 0.90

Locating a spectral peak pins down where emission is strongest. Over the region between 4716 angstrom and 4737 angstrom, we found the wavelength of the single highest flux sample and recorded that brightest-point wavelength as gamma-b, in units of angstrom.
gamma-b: 4725.46 angstrom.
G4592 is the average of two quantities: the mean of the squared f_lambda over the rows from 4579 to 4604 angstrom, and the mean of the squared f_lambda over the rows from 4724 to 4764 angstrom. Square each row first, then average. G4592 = 87.5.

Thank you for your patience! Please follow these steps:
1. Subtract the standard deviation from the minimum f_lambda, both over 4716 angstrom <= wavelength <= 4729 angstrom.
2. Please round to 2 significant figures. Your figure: 8.6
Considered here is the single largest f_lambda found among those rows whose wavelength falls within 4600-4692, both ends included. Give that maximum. 10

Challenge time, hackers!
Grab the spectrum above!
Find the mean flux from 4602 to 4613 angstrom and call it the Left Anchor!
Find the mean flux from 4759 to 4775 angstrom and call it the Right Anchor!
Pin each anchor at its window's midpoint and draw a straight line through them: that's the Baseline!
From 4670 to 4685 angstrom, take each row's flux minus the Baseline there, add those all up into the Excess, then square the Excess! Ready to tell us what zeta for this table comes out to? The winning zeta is 0.1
